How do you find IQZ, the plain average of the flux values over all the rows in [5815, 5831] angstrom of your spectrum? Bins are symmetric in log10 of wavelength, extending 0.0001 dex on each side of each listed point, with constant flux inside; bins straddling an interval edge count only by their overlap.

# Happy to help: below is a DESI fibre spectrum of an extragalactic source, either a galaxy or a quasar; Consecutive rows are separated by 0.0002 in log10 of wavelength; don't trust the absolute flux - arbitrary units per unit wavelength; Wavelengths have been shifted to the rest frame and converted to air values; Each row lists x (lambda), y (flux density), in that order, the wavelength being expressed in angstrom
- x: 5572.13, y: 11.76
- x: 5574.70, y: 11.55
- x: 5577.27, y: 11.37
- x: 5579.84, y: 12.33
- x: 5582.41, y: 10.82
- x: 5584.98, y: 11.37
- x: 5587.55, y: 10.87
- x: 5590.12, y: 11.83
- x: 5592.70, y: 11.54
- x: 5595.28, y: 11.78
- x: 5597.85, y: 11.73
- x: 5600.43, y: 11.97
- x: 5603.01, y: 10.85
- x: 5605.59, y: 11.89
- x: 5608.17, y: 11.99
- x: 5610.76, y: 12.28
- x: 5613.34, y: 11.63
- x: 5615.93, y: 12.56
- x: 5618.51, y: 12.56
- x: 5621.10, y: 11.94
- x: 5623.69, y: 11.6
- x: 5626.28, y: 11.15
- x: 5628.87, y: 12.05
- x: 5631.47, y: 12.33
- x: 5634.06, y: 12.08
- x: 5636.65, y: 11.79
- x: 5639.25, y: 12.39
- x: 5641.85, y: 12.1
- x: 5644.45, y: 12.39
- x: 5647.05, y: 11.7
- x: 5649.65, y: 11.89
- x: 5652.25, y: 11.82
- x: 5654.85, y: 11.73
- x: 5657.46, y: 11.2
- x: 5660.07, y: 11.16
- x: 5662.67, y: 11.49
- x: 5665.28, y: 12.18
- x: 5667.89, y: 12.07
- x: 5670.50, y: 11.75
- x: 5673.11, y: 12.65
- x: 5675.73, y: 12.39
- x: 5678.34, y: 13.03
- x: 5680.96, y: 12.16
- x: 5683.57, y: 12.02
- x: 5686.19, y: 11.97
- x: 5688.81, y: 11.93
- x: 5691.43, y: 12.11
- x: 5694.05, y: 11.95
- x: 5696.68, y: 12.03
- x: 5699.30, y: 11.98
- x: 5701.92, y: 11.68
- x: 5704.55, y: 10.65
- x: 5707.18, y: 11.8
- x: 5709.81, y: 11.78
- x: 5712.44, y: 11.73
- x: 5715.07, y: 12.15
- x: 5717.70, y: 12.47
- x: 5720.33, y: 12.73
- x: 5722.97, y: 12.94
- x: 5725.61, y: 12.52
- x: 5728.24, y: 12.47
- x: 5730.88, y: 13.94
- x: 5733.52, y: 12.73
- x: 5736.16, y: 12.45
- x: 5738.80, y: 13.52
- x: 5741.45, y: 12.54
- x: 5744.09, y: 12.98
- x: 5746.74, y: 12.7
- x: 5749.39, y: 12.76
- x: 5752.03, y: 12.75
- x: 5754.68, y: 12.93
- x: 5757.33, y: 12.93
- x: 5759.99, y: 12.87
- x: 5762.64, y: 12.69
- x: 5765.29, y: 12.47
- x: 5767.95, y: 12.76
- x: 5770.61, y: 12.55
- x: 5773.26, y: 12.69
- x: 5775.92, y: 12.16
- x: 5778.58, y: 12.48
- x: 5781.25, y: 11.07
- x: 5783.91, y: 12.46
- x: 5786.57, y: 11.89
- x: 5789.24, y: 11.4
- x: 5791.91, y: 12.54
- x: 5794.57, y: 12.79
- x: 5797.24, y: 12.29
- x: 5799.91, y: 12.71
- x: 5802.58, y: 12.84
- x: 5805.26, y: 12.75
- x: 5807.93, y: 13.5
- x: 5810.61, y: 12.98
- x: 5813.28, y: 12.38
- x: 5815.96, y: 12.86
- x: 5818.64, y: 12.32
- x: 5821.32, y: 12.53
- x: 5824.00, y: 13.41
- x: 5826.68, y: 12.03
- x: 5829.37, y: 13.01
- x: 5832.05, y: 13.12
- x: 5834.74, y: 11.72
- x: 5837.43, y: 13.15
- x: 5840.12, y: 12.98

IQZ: 12.7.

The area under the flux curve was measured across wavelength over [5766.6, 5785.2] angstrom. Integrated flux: 229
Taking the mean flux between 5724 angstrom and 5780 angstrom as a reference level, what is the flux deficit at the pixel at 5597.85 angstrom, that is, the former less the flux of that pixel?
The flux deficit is 1.0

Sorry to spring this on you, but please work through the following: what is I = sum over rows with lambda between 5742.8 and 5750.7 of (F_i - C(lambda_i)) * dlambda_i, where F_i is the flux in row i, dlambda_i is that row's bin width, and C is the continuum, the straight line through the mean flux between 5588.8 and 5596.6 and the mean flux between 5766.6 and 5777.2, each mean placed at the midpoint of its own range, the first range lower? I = 3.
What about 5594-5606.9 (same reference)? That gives -1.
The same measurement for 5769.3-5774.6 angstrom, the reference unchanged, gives 0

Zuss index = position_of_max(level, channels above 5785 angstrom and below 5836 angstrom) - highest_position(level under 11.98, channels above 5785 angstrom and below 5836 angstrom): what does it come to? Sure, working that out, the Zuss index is -26.8 angstrom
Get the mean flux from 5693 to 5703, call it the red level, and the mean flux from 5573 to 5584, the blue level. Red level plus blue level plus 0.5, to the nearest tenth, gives 23.9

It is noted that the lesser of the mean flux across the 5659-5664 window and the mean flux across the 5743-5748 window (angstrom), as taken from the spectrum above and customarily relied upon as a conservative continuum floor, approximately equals 11.3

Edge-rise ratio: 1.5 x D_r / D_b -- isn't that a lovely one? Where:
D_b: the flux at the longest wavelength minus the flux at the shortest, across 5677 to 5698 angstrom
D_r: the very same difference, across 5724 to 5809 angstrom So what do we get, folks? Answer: -1.5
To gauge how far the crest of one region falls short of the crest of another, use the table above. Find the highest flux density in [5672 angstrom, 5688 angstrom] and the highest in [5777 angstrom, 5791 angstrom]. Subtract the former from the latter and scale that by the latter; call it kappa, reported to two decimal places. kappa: -0.04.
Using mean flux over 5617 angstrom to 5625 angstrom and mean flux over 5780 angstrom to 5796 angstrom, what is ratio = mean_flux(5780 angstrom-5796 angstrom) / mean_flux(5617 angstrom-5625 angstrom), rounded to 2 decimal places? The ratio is 1.00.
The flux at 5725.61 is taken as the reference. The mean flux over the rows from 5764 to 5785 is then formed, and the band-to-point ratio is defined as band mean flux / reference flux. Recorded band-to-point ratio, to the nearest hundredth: 0.98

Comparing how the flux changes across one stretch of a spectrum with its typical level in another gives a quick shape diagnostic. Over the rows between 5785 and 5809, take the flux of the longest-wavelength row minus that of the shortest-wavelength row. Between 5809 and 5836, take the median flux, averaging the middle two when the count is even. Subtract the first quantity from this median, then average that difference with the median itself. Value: 11.9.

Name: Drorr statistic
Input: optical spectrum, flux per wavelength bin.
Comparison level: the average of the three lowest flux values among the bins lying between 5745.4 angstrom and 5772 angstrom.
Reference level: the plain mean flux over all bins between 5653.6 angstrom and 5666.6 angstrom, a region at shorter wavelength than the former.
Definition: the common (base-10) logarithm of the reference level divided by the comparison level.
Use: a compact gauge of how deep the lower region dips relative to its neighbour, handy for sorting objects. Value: -0.037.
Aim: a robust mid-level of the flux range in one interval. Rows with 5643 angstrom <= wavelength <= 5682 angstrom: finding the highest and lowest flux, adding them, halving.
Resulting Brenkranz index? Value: 12.1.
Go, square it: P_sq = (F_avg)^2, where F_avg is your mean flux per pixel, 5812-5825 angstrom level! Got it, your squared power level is 161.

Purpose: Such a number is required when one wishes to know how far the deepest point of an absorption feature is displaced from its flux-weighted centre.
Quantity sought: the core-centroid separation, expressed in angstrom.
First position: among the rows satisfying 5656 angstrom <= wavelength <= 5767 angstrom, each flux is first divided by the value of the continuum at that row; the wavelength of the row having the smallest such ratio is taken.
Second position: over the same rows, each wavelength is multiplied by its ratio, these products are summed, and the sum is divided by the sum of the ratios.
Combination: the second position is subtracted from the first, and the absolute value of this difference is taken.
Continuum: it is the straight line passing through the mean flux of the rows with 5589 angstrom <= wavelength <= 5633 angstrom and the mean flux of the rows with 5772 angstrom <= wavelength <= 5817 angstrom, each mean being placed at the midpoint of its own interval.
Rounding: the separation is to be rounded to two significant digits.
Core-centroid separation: 7.4 angstrom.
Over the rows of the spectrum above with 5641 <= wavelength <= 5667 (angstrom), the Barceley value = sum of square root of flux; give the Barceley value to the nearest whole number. 34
